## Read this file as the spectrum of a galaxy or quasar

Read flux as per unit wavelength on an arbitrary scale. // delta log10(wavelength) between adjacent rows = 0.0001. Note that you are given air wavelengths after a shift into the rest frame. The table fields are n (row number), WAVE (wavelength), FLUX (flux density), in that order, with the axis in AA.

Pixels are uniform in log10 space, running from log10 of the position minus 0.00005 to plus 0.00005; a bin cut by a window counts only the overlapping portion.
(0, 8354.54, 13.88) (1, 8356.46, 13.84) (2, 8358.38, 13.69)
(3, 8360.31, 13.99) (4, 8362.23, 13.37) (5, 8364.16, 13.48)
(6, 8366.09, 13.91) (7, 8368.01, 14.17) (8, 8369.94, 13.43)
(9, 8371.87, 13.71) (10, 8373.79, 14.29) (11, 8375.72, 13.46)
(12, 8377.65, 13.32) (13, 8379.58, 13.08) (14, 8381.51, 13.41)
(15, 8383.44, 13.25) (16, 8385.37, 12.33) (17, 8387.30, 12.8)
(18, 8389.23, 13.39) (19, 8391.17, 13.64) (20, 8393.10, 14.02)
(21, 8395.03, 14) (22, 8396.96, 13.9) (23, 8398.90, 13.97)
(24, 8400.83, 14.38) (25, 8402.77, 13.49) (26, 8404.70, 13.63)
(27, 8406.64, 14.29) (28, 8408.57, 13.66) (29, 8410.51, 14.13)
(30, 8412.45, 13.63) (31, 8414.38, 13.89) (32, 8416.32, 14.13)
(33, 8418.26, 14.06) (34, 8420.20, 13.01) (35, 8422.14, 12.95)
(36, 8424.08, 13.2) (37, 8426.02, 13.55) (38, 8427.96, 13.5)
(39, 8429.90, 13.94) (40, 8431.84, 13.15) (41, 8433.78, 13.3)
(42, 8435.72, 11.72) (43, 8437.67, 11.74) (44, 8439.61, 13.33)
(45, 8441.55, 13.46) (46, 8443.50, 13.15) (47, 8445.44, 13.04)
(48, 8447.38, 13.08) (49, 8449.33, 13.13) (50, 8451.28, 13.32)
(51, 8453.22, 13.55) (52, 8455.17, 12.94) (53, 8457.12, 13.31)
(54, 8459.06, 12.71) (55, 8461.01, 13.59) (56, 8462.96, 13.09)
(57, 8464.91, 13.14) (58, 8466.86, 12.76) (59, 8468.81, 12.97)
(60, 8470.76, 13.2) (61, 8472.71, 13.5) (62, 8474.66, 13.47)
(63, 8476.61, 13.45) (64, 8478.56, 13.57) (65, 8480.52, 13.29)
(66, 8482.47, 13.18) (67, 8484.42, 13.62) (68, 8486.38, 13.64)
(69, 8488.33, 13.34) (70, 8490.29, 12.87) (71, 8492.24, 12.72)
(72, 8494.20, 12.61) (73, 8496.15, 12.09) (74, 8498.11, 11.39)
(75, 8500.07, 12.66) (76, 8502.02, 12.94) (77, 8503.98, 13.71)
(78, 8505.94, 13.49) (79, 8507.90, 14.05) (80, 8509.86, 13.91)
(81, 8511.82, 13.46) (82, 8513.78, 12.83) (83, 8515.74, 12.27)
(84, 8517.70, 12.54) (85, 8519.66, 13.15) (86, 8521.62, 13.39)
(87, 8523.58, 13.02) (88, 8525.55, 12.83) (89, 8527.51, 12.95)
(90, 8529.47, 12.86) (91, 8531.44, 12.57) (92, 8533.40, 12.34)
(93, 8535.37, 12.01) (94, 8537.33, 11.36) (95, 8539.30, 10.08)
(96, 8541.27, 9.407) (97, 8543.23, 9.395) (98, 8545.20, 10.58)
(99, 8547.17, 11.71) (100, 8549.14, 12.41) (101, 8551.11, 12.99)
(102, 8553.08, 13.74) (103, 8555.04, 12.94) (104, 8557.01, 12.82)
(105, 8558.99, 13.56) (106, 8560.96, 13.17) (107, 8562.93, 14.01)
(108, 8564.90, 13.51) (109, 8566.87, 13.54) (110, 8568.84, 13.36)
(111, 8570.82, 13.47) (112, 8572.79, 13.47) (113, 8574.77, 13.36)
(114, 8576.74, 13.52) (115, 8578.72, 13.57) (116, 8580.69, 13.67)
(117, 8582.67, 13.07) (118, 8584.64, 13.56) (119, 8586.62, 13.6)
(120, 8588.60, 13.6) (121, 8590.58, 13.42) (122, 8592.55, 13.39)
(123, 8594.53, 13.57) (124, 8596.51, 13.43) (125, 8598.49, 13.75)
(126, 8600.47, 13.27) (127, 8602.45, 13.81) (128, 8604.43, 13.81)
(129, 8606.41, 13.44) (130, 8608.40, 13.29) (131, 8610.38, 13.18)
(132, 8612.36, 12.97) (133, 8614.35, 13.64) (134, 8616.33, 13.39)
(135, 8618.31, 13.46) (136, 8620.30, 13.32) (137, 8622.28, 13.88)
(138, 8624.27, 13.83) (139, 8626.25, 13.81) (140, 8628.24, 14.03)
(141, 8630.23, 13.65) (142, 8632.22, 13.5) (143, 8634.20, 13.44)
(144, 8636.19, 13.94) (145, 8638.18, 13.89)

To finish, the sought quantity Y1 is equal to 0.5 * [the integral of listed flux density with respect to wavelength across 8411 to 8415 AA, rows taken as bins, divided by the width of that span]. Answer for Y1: 6.90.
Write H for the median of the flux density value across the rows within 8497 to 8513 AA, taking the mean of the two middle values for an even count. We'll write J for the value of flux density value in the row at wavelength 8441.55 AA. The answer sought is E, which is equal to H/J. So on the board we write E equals 1.00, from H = 13.5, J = 13.46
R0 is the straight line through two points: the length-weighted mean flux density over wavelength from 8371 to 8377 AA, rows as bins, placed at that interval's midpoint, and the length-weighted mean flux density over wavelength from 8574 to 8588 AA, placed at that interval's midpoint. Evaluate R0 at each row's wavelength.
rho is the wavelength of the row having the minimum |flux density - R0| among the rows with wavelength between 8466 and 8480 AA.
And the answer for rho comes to 8478.56 AA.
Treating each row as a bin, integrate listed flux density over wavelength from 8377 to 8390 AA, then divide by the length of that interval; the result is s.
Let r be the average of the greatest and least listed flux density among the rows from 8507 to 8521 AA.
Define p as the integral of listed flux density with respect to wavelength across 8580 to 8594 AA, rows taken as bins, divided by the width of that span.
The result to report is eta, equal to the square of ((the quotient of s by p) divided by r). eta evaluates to 0.0054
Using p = 13.5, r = 13.2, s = 13.1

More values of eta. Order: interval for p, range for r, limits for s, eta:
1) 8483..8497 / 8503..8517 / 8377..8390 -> 0.0058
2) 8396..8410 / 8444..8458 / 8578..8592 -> 0.0054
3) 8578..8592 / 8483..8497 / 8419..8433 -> 0.0059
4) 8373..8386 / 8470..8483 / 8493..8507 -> 0.0051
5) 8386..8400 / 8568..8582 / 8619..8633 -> 0.0055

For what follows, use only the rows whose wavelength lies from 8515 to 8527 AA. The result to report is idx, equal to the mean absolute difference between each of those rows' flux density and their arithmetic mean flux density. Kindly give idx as 0.32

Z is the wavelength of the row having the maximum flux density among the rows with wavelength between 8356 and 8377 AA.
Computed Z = 8373.79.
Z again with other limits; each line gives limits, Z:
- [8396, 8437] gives 8400.83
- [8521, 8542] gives 8521.62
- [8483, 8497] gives 8486.38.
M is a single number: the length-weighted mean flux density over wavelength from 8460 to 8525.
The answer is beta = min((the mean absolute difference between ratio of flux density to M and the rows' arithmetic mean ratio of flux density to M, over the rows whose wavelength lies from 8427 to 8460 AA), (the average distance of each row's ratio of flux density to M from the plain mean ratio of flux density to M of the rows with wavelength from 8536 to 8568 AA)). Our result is 0.029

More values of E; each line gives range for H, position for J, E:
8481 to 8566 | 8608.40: 0.97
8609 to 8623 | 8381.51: 1.00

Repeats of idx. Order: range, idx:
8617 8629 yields 0.22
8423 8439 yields 0.64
